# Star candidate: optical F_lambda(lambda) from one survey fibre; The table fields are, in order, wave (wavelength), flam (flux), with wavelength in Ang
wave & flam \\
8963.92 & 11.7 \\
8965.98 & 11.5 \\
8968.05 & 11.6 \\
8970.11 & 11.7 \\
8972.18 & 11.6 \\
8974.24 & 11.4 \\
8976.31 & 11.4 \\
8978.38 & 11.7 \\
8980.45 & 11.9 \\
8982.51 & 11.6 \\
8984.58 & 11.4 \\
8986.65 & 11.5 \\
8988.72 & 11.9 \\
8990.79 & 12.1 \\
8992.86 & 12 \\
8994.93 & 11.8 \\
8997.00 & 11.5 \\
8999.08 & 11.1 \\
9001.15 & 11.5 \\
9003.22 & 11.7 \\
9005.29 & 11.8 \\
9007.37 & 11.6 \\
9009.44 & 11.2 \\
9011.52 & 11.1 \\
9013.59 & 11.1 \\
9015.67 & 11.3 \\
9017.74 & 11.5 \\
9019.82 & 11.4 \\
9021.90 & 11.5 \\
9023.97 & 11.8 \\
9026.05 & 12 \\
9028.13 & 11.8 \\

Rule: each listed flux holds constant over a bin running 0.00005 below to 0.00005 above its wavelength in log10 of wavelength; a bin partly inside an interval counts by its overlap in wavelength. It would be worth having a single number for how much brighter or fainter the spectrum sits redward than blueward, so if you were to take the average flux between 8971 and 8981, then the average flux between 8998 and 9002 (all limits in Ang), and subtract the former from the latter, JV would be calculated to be -0.3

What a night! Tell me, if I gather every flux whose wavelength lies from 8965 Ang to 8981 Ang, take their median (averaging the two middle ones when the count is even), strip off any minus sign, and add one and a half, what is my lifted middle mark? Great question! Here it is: 13.1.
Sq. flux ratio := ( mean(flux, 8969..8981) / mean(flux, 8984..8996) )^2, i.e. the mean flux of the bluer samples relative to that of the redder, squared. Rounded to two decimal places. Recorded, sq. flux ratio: 0.97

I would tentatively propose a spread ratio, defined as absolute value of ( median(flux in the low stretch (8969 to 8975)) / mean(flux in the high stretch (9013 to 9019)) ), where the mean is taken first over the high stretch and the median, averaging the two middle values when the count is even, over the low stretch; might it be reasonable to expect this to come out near 1.03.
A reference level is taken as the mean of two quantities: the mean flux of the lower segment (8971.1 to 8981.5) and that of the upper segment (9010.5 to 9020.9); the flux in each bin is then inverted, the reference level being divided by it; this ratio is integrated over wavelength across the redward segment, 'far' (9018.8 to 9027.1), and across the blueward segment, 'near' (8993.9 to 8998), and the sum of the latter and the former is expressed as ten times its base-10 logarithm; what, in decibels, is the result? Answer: 10.9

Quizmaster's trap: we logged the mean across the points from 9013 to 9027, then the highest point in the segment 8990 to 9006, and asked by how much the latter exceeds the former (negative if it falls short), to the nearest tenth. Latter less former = 0.6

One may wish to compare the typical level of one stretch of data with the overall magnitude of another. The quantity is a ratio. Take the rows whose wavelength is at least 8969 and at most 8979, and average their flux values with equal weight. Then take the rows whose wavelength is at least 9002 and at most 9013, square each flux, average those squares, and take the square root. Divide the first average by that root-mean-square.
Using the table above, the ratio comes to 1.01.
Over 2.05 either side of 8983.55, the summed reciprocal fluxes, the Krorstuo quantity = 0.174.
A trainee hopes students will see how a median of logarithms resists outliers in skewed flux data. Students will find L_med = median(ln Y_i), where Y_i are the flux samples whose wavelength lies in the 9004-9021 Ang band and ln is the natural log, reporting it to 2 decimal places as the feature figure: 2.43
